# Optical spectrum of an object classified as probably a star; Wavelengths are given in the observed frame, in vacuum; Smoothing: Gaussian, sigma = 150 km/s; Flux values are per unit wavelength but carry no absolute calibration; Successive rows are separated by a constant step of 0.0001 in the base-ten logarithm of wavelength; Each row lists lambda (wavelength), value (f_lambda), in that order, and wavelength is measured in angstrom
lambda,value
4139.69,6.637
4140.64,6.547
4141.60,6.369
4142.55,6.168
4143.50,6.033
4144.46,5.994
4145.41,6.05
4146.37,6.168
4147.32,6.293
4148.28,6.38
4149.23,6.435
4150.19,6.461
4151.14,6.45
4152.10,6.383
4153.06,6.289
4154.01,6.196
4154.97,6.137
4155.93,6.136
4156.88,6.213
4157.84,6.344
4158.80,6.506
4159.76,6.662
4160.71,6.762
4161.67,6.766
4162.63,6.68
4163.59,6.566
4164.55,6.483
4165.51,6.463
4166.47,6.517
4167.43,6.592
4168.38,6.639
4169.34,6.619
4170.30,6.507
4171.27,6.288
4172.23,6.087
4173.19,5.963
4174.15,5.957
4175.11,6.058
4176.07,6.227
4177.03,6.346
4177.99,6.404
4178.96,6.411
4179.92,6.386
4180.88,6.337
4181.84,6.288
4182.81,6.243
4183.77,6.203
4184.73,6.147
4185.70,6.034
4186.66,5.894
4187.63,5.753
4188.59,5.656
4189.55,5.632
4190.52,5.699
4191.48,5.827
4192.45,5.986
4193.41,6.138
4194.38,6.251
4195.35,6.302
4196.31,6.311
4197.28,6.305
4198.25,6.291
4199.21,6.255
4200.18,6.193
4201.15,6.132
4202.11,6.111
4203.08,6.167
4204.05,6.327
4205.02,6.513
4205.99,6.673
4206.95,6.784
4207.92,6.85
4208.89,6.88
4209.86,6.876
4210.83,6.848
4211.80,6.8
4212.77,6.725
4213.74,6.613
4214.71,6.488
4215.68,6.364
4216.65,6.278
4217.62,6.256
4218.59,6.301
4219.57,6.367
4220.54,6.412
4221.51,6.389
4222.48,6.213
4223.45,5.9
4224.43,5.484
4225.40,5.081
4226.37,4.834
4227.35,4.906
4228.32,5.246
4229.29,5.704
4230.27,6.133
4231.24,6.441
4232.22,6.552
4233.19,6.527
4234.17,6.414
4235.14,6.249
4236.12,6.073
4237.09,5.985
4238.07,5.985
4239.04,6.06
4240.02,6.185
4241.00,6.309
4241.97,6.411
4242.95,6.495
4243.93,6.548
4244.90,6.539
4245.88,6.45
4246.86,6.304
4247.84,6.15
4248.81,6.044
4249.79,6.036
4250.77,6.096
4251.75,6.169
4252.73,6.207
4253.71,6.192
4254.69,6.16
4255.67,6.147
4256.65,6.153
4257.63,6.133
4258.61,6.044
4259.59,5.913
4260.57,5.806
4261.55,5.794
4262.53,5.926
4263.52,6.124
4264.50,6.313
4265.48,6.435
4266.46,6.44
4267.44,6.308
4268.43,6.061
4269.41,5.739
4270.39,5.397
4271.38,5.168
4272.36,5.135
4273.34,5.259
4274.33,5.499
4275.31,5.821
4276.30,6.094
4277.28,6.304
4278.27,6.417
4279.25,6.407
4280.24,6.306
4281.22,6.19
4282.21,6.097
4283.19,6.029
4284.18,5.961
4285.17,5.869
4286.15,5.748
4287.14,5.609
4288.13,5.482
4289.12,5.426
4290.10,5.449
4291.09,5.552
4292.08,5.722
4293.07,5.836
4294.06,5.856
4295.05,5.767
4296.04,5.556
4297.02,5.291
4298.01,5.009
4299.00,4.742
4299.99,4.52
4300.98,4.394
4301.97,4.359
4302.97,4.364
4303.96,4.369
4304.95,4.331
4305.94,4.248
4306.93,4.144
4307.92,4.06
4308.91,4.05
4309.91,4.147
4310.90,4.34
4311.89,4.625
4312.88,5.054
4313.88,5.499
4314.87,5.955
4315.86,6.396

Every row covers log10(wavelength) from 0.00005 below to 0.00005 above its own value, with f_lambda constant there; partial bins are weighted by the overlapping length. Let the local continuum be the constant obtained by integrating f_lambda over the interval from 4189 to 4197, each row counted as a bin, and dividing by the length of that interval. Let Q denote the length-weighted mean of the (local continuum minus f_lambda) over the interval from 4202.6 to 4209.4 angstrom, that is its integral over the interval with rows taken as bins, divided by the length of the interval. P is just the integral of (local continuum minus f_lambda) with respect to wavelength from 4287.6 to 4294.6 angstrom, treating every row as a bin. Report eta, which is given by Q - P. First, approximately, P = 2.8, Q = -0.6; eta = -3.4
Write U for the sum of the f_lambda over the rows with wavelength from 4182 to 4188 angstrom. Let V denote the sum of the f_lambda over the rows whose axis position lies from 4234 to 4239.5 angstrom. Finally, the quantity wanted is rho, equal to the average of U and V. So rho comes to 36.5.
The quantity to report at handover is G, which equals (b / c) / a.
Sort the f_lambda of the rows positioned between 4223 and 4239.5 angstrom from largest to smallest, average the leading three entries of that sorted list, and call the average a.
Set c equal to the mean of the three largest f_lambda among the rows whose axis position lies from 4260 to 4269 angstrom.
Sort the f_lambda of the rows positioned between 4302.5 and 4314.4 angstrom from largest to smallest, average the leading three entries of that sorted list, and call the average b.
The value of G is 0.122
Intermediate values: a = 6.51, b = 5.06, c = 6.40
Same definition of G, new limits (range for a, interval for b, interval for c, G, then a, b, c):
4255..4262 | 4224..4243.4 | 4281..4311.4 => 0.174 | 6.14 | 6.52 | 6.11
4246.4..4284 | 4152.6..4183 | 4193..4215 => 0.153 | 6.43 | 6.74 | 6.87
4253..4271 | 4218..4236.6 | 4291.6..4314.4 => 0.175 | 6.40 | 6.51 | 5.82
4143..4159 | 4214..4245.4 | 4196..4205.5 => 0.158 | 6.47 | 6.55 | 6.38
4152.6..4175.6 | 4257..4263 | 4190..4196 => 0.144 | 6.74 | 6.03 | 6.23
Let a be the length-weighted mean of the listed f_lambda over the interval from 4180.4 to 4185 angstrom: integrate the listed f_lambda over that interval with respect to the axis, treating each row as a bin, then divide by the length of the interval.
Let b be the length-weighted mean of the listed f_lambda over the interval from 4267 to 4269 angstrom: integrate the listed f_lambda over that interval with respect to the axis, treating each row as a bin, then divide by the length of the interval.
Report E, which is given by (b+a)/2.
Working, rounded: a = 6.25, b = 6.1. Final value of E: 6.20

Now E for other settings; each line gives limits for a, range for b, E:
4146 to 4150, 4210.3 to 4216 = 6.49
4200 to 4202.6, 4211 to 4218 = 6.34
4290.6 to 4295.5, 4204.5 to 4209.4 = 6.24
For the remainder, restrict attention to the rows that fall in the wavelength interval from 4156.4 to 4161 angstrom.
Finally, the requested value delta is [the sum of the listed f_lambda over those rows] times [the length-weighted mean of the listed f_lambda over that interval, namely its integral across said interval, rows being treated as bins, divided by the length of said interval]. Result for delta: 211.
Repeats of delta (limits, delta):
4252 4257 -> 190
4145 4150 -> 197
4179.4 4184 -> 198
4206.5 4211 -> 234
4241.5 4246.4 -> 210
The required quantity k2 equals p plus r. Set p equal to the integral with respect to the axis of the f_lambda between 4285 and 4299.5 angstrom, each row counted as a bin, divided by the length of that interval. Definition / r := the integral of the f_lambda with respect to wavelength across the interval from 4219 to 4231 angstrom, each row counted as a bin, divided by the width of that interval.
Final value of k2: 11.3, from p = 5.5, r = 5.7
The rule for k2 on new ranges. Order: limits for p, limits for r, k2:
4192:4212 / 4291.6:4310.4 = 11.2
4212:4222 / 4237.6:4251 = 12.7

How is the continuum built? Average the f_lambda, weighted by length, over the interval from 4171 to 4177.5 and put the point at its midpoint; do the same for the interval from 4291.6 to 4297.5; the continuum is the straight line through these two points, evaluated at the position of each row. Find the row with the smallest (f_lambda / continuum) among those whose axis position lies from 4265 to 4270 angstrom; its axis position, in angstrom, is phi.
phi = 4269.41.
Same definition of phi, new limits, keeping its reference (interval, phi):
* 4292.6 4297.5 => 4297.02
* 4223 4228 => 4226.37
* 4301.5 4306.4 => 4305.94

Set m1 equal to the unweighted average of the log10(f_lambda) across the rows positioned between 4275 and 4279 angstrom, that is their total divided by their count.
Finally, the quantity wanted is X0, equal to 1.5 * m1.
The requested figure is 1.18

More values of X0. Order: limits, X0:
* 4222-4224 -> 1.17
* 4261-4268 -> 1.19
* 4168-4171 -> 1.23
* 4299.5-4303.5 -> 0.97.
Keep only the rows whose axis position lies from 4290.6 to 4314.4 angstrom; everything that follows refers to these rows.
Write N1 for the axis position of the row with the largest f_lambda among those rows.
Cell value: 4294.06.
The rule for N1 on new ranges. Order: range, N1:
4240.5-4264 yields 4243.93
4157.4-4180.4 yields 4161.67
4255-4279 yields 4266.46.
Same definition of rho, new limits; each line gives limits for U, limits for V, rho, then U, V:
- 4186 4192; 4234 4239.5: 35.6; 34.5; 37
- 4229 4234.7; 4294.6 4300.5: 34.3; 37.8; 31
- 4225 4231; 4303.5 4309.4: 28.6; 31.9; 25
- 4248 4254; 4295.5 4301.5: 33.1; 36.7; 30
